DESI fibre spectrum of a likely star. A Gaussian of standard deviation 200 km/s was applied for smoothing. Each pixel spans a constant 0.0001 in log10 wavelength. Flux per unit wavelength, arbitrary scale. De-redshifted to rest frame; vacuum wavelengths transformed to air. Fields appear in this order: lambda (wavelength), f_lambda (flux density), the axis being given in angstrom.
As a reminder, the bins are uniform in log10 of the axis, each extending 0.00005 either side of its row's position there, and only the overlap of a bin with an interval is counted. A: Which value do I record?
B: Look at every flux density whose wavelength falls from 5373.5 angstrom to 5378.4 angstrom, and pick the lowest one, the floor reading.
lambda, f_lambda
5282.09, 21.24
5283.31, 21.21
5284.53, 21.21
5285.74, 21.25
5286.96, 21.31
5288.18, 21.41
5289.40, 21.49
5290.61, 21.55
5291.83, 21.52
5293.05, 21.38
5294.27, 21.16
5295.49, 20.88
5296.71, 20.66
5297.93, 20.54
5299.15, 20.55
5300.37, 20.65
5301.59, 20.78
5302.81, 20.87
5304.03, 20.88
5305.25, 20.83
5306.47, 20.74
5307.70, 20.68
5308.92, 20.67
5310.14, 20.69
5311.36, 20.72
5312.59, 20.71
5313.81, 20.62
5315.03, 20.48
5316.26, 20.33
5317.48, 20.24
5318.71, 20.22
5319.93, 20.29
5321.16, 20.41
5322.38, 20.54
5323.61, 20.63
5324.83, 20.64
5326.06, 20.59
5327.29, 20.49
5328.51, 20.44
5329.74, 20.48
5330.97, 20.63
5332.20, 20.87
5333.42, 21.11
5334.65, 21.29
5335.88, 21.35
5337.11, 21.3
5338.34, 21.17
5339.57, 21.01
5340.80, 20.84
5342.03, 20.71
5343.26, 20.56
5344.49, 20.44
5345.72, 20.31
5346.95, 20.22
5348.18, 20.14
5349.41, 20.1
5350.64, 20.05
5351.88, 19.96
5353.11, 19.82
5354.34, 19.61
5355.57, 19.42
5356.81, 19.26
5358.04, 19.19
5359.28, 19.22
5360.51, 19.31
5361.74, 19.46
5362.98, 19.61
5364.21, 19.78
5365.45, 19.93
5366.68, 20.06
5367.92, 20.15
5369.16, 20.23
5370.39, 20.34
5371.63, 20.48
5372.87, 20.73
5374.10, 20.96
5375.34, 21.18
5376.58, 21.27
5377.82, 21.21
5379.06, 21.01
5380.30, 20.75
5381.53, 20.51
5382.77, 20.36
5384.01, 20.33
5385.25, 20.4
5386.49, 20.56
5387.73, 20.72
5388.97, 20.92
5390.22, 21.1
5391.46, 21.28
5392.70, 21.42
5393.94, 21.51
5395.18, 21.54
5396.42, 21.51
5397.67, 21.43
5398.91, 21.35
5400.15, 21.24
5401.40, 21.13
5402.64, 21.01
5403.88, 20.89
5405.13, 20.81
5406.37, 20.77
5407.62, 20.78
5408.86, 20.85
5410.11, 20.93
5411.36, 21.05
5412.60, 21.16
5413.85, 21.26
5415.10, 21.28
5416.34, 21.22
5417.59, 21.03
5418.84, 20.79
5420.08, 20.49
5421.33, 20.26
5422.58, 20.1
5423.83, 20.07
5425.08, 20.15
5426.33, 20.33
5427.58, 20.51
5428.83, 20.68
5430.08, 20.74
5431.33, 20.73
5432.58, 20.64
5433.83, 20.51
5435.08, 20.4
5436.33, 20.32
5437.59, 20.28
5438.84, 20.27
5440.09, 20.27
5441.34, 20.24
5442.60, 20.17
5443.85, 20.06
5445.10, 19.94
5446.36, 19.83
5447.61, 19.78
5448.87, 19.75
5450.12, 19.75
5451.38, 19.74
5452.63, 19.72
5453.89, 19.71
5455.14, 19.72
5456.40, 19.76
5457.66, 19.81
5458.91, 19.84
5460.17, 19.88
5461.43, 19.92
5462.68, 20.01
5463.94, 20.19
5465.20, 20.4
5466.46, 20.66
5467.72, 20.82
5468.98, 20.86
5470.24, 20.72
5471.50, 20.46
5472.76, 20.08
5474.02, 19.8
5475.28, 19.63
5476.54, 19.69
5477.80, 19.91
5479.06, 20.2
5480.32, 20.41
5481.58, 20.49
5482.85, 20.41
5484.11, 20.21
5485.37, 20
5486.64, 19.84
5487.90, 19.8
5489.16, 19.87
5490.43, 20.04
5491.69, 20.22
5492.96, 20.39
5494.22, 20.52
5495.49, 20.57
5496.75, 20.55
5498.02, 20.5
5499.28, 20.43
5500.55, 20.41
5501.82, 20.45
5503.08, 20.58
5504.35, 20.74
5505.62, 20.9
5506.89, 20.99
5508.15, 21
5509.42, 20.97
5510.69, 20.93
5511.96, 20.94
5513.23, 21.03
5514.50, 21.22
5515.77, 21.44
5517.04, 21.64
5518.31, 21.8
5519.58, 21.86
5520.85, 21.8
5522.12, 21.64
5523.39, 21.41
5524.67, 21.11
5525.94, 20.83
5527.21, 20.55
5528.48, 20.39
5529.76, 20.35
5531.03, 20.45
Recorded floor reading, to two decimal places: 20.96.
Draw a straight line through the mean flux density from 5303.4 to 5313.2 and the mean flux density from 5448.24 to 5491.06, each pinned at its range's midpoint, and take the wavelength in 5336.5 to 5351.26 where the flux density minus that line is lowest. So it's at 5350.64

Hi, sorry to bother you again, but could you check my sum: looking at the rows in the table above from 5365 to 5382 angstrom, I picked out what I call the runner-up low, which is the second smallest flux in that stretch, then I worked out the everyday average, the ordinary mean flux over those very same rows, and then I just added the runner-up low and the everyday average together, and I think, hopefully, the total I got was 40.7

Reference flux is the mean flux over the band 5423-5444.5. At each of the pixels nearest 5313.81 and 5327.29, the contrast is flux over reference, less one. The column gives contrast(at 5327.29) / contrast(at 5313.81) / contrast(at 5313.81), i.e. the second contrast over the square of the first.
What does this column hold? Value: 39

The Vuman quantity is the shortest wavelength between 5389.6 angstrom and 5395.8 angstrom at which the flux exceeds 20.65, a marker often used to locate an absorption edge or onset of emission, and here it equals 5390.22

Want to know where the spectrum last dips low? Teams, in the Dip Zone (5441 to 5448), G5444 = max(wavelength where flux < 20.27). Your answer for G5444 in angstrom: 5447.61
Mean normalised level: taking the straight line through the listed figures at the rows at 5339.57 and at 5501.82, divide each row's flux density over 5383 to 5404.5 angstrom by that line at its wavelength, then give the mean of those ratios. 1.01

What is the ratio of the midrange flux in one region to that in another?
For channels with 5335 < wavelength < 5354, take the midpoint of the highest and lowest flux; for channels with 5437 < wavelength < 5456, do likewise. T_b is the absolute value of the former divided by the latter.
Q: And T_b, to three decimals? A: 1.030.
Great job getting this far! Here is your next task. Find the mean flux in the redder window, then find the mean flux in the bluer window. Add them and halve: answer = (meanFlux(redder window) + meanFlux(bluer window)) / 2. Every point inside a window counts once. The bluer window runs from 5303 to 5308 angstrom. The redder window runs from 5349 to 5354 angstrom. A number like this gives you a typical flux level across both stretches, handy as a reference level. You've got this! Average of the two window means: 20.4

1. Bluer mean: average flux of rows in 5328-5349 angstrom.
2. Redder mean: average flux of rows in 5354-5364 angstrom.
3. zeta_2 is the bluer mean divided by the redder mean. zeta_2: 1.07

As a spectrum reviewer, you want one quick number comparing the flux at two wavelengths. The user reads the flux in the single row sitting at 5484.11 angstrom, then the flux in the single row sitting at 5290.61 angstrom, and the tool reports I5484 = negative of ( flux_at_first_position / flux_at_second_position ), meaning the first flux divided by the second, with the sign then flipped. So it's -0.94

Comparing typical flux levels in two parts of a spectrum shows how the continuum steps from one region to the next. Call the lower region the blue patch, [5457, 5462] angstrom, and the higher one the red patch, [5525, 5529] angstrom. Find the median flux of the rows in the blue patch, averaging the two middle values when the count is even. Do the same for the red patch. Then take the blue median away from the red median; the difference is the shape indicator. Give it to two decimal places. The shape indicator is 0.69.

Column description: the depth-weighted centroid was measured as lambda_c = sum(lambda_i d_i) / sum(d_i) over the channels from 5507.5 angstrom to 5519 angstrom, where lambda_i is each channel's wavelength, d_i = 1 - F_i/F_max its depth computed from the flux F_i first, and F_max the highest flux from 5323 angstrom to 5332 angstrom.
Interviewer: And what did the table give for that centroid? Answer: 5514.8 angstrom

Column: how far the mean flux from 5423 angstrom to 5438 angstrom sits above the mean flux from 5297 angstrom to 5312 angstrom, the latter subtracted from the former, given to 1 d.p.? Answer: -0.3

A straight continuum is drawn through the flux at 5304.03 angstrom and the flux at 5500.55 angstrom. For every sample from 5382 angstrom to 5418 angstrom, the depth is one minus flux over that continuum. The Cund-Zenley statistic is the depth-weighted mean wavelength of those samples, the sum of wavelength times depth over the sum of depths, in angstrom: 5403.9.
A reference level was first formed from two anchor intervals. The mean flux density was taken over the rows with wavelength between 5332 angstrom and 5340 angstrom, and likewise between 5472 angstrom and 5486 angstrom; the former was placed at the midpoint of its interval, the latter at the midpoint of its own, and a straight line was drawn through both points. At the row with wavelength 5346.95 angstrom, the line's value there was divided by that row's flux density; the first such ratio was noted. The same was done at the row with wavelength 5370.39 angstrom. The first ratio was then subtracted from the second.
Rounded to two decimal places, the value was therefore -0.01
